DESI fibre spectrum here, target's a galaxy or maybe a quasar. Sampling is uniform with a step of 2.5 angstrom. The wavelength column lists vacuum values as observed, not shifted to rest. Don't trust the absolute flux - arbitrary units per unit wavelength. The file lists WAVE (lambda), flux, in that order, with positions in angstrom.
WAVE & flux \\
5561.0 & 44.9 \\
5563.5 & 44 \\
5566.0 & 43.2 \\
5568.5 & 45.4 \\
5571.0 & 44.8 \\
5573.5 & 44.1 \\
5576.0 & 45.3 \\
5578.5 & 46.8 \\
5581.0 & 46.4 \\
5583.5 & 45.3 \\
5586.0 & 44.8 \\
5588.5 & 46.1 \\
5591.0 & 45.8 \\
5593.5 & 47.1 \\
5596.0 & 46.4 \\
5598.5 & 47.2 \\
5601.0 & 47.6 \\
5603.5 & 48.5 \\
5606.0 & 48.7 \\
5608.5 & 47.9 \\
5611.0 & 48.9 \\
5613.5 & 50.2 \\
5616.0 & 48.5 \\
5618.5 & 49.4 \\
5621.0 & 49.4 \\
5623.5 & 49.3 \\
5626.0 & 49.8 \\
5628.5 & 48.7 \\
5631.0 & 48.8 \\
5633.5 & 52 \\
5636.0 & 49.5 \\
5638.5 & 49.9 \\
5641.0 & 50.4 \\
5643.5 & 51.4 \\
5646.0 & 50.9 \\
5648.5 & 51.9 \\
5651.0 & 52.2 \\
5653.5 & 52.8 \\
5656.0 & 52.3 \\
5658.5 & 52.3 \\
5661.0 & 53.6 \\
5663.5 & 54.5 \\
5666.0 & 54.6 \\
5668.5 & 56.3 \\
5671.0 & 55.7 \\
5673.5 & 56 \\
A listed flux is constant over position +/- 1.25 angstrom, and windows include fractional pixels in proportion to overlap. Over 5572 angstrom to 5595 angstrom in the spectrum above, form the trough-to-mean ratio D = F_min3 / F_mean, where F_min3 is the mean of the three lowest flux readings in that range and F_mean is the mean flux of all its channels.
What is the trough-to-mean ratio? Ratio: 0.978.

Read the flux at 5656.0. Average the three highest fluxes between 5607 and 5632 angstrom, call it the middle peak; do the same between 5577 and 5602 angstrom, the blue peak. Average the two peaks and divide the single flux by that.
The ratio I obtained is 1.077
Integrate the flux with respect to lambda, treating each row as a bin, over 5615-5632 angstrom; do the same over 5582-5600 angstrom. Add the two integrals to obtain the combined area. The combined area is 1666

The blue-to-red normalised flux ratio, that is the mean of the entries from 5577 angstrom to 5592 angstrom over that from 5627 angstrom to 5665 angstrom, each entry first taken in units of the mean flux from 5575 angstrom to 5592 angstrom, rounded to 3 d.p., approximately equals 0.892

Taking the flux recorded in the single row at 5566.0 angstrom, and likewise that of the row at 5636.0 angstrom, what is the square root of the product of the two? 46.2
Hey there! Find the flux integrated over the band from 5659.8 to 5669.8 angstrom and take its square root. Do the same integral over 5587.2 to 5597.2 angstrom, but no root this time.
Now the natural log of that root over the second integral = -2.99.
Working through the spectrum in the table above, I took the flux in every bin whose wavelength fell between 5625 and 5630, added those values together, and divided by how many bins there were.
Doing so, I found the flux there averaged 49.2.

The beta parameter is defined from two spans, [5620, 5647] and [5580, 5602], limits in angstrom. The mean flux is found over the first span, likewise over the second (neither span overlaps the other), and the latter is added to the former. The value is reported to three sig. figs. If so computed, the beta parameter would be 96.3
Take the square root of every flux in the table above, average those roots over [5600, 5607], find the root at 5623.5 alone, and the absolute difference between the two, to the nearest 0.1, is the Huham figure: 0.1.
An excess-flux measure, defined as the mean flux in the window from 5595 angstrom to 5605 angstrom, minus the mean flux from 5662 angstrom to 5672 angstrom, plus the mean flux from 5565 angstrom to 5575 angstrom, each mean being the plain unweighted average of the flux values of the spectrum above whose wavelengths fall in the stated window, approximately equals 37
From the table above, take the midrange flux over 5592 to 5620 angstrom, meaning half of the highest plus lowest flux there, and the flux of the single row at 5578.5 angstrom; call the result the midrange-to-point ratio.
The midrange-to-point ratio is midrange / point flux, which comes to 1.03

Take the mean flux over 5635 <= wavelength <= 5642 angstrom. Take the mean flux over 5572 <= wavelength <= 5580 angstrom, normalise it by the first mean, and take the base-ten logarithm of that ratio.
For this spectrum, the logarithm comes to -0.041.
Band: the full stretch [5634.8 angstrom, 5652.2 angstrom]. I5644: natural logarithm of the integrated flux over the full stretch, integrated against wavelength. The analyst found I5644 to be 6.79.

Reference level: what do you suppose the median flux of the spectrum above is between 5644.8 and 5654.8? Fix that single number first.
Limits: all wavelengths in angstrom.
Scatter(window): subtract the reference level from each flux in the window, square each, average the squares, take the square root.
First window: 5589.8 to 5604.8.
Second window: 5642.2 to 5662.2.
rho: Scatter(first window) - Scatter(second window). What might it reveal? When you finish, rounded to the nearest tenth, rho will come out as 4.2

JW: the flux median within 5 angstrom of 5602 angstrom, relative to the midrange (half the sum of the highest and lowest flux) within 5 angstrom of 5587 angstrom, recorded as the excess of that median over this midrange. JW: 2.6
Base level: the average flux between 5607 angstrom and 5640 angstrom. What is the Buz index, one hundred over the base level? 2.02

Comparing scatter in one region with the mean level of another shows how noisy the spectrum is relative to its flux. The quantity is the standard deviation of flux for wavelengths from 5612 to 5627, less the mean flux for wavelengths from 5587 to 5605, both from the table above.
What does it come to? -46.4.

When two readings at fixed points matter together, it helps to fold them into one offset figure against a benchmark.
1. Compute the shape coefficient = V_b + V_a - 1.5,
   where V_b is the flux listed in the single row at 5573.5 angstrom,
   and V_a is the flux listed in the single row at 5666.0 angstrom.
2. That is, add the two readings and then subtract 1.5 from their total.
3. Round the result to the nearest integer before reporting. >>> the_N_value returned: 97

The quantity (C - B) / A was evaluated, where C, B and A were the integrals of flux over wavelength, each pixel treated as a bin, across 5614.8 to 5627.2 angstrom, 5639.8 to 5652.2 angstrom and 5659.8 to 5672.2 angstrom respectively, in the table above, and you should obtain -0.04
